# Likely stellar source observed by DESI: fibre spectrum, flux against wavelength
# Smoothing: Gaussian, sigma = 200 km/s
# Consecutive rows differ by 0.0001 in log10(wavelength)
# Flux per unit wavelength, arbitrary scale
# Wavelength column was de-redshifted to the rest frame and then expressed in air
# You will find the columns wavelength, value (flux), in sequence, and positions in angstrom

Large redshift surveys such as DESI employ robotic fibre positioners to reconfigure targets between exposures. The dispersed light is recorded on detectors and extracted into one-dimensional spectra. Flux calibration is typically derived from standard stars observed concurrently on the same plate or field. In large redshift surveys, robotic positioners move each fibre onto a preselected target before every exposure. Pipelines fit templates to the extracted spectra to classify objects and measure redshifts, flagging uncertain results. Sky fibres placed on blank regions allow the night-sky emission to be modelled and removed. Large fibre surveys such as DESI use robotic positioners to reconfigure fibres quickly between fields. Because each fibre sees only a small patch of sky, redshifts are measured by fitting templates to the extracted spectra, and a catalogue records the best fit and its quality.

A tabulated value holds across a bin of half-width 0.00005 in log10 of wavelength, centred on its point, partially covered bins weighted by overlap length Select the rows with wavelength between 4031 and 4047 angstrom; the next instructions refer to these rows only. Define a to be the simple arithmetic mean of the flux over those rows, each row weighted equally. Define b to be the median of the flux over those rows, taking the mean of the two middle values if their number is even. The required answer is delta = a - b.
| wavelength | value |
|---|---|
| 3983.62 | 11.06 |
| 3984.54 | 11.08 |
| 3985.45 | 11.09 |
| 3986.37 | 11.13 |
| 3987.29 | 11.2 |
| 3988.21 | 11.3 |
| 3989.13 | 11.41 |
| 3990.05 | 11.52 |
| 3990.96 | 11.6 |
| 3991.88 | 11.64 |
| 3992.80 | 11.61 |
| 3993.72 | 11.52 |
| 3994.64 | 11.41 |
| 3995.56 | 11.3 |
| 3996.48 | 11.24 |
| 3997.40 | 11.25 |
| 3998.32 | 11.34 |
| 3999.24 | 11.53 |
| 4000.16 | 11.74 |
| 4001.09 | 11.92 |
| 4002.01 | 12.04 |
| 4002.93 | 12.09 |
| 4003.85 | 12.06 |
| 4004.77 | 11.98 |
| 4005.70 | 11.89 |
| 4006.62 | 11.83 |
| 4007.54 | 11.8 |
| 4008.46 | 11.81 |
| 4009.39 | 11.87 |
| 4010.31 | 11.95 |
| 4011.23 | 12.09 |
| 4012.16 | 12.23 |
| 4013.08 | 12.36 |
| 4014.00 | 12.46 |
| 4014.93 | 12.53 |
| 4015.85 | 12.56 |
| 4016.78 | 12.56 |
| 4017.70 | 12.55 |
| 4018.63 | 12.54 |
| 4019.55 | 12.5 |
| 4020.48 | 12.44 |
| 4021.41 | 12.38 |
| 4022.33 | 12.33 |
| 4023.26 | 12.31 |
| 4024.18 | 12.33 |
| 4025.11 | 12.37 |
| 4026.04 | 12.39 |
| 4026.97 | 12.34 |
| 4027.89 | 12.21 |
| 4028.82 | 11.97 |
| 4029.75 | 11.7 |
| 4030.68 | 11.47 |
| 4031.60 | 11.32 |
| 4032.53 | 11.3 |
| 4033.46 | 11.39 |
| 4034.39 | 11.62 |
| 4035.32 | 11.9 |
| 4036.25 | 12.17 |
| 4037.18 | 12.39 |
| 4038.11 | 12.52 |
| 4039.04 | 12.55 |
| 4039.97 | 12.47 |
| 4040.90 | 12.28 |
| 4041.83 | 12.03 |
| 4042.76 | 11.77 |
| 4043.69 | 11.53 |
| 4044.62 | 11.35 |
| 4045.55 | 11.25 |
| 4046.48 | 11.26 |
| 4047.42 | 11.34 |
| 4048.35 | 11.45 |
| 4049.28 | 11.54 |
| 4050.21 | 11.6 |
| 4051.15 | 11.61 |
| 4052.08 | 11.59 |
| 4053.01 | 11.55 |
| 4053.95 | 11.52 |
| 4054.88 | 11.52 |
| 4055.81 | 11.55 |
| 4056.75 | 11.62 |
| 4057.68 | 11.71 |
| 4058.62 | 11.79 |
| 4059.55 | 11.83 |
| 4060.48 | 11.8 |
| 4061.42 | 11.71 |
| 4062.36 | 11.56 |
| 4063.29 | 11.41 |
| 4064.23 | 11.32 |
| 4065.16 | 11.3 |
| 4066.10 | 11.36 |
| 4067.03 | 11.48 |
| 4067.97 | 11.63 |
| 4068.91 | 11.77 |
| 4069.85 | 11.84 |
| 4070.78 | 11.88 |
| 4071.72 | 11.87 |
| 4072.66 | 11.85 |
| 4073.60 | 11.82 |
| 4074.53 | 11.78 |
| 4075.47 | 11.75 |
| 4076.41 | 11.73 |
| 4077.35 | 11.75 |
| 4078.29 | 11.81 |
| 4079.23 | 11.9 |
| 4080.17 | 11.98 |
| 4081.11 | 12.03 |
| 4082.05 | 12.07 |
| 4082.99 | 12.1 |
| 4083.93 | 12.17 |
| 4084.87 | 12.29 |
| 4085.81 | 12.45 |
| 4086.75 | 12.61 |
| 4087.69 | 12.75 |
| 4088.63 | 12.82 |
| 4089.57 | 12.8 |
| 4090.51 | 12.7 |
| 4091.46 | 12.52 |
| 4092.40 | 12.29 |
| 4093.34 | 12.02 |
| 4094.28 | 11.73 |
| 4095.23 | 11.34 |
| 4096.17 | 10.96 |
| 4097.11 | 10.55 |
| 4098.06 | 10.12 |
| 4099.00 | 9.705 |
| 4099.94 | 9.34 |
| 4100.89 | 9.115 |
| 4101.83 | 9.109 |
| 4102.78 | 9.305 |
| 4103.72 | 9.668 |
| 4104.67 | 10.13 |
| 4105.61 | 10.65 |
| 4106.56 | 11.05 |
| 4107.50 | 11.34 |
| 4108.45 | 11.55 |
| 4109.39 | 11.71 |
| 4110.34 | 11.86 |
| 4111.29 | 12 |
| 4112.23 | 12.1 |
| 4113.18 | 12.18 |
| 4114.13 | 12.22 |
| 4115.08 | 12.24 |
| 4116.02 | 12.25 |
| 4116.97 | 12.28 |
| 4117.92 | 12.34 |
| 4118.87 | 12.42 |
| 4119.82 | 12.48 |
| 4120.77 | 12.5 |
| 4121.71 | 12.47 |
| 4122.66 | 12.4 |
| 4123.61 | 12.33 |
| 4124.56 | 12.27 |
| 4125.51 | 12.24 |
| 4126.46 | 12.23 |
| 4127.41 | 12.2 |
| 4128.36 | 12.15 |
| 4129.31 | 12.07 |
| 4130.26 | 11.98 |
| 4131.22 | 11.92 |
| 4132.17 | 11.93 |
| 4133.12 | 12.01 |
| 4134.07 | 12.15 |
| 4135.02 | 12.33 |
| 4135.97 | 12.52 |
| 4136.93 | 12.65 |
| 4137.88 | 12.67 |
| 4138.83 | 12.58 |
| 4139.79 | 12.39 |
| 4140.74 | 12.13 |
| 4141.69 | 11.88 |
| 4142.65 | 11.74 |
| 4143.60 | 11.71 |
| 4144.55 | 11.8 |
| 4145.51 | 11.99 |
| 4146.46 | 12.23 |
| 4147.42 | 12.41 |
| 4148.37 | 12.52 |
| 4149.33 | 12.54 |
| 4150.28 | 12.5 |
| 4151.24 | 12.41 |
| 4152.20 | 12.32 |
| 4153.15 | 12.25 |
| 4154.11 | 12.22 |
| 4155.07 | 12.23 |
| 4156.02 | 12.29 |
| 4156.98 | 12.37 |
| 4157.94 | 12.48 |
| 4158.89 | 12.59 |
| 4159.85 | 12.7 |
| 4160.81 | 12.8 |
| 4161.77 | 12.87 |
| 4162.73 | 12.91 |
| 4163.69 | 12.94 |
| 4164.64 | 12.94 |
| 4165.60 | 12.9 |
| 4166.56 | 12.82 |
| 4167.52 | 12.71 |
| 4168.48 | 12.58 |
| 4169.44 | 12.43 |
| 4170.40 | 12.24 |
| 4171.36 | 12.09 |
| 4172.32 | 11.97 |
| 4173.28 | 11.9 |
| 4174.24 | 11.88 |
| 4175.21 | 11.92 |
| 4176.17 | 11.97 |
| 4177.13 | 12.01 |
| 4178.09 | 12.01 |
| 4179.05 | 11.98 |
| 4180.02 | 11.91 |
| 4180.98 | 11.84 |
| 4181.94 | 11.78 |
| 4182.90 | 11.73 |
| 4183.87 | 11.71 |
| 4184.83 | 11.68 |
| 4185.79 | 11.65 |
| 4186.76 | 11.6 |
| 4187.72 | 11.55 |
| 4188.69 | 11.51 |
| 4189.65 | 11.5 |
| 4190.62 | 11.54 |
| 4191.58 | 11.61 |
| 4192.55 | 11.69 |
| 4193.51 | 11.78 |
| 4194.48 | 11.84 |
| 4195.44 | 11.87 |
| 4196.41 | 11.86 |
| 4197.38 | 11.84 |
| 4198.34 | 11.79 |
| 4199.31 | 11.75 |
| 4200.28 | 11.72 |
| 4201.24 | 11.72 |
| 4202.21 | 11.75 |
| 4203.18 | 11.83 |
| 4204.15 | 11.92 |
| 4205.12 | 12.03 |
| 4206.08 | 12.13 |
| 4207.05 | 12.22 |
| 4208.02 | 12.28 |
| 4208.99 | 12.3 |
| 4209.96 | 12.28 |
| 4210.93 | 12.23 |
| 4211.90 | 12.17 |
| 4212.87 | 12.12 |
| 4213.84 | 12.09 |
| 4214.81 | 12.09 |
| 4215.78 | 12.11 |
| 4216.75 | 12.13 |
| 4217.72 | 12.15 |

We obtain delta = 0.06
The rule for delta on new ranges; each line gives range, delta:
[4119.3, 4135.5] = -0.01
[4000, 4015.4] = 0.06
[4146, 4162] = 0.04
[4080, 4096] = -0.02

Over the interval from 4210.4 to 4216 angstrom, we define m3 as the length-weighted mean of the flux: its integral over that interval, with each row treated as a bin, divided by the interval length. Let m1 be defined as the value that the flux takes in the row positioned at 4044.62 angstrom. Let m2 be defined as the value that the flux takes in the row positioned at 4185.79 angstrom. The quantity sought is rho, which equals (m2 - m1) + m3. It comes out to 12.4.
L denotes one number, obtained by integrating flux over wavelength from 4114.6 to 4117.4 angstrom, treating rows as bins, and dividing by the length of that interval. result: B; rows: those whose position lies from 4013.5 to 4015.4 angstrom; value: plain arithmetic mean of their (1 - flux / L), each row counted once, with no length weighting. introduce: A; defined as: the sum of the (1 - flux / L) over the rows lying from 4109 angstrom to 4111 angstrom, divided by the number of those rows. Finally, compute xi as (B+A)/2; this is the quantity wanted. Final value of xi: 0.01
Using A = 0.04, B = -0.018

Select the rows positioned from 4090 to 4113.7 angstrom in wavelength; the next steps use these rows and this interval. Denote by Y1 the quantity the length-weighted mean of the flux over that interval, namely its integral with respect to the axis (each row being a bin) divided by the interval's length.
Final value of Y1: 11.0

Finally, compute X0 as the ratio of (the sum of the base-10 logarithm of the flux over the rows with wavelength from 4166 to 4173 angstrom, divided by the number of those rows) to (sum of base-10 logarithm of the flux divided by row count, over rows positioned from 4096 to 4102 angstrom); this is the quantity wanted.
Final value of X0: 1.10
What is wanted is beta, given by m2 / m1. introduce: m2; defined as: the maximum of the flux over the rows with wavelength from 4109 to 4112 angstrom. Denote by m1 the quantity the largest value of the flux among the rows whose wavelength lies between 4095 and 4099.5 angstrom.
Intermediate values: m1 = 11.34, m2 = 12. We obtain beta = 1.06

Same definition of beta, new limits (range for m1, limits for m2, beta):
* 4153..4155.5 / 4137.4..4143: 1.03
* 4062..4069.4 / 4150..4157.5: 1.06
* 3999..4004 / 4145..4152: 1.04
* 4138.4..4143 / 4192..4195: 0.94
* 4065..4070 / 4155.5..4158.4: 1.05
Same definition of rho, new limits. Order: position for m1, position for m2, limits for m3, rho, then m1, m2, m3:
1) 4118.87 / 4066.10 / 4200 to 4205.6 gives 10.8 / 12.42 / 11.36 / 11.8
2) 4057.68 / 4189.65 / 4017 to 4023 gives 12.2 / 11.71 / 11.5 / 12.5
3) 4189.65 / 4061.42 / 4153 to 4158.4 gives 12.5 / 11.5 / 11.71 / 12.3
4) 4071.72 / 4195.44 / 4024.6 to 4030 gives 12.2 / 11.87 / 11.87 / 12.2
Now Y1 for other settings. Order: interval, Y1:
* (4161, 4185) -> 12.2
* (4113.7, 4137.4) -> 12.3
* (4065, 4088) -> 11.9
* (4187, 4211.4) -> 11.9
